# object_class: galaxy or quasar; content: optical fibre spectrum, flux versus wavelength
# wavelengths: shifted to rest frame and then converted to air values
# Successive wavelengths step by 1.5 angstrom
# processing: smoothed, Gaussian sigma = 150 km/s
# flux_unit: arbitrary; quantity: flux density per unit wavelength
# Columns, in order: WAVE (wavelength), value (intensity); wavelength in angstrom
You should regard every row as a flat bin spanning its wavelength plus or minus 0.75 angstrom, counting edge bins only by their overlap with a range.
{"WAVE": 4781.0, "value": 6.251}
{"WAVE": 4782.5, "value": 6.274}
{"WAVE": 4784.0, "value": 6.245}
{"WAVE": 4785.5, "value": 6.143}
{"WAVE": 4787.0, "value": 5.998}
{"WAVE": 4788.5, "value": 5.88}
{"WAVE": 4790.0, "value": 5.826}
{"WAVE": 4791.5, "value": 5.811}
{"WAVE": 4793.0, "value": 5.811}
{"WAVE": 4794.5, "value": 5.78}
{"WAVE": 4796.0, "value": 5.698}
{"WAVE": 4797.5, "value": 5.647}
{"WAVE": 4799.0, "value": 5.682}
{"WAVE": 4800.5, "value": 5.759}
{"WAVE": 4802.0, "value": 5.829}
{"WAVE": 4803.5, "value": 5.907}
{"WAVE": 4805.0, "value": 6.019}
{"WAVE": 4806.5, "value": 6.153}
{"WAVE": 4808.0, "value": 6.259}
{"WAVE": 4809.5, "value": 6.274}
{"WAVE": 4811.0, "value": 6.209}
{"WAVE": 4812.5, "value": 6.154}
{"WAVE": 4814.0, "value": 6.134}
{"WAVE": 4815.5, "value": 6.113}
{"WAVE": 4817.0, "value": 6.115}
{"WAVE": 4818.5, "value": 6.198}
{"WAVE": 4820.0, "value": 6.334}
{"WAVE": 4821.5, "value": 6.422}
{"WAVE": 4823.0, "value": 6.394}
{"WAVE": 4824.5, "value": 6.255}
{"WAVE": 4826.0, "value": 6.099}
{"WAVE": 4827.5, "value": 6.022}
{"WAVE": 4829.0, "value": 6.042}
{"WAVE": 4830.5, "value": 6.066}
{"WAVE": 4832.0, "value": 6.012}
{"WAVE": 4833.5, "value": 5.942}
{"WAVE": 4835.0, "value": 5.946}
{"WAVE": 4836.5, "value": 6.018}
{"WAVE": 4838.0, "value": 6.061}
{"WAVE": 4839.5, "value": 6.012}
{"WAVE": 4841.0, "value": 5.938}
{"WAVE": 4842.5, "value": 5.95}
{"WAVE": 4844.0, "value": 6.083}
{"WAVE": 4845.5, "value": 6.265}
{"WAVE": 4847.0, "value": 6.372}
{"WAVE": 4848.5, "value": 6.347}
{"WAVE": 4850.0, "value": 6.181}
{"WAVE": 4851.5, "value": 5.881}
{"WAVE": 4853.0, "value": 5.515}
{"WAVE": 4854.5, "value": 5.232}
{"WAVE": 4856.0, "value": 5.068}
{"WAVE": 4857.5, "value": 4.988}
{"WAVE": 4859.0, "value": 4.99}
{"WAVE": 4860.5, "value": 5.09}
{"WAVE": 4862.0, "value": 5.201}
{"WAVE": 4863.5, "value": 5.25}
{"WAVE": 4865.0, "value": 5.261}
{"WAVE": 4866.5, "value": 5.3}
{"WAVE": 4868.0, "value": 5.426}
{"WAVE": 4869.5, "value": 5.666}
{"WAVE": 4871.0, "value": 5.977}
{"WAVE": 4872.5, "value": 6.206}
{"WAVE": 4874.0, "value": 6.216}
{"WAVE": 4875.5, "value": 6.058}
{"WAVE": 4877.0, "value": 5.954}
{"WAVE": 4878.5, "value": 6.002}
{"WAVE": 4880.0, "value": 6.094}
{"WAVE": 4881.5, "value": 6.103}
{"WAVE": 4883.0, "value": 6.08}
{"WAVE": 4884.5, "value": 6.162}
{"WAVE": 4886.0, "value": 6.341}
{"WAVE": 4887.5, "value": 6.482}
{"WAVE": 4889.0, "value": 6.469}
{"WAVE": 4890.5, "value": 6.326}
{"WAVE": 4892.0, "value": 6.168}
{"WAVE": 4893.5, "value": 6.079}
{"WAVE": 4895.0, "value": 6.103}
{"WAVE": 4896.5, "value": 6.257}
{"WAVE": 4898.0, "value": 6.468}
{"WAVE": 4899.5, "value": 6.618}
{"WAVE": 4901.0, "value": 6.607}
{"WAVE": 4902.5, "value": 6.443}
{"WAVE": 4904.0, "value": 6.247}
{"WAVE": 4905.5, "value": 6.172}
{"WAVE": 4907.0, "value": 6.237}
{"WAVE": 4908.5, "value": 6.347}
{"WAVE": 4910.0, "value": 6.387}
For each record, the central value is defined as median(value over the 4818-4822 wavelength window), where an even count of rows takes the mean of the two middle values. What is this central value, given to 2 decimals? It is 6.33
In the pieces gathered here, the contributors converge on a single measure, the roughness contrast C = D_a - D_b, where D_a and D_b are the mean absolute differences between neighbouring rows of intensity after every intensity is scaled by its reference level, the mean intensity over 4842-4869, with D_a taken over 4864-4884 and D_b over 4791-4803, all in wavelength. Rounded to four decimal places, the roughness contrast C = 0.0119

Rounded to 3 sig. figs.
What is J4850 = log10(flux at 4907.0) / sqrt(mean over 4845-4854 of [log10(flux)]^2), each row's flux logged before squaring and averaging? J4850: 1.01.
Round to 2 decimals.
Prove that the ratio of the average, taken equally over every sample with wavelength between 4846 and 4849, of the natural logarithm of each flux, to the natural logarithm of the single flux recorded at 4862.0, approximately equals 1.12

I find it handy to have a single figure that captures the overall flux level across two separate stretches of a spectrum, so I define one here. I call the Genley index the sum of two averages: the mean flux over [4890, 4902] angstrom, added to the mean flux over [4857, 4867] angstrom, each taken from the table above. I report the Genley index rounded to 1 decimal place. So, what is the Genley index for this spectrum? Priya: 11.5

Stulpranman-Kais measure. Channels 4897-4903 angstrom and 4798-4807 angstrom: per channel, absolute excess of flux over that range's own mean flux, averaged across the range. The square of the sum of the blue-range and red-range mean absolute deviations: 0.05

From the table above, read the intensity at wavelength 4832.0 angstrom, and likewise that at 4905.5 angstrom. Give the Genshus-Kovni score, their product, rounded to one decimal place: 37.1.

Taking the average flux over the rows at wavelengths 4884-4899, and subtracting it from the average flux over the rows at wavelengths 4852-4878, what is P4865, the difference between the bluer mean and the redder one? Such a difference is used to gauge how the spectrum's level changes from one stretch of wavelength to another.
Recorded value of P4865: -0.79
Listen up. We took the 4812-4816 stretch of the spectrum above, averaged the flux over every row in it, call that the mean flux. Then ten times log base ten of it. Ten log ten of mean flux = 7.88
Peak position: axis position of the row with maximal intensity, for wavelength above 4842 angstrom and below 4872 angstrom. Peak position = 4847.0 angstrom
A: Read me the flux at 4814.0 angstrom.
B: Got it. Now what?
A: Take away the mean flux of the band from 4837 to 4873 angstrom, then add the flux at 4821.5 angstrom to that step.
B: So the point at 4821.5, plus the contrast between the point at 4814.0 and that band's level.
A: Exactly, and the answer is 6.9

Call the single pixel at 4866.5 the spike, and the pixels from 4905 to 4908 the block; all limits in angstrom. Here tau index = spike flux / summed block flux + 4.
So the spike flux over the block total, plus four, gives 4.43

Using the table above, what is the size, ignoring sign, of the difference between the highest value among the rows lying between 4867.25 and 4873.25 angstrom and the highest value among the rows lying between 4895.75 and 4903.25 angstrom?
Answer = 0.41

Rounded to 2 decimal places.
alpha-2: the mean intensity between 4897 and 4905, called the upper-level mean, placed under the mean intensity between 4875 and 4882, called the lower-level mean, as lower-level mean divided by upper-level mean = 0.93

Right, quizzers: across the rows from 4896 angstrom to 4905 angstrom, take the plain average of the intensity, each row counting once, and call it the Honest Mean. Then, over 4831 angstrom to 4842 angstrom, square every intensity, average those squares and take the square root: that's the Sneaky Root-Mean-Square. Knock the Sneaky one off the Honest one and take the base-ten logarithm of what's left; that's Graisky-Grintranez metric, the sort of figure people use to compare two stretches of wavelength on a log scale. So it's -0.3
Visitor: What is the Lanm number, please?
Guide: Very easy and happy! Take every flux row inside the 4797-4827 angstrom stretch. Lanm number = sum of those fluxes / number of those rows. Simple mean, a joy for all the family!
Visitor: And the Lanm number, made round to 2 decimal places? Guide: 6.10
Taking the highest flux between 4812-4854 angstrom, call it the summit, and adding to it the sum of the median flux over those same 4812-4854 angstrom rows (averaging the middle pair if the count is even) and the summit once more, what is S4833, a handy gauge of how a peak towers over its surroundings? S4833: 18.9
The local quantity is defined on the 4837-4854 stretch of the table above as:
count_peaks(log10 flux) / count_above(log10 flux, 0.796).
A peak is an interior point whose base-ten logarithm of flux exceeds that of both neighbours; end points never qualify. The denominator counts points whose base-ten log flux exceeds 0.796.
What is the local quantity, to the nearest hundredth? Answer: 0.33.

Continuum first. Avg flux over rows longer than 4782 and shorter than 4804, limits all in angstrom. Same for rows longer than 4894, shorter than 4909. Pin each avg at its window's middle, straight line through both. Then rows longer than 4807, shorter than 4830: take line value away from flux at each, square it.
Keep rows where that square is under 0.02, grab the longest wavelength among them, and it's 4829.0 angstrom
